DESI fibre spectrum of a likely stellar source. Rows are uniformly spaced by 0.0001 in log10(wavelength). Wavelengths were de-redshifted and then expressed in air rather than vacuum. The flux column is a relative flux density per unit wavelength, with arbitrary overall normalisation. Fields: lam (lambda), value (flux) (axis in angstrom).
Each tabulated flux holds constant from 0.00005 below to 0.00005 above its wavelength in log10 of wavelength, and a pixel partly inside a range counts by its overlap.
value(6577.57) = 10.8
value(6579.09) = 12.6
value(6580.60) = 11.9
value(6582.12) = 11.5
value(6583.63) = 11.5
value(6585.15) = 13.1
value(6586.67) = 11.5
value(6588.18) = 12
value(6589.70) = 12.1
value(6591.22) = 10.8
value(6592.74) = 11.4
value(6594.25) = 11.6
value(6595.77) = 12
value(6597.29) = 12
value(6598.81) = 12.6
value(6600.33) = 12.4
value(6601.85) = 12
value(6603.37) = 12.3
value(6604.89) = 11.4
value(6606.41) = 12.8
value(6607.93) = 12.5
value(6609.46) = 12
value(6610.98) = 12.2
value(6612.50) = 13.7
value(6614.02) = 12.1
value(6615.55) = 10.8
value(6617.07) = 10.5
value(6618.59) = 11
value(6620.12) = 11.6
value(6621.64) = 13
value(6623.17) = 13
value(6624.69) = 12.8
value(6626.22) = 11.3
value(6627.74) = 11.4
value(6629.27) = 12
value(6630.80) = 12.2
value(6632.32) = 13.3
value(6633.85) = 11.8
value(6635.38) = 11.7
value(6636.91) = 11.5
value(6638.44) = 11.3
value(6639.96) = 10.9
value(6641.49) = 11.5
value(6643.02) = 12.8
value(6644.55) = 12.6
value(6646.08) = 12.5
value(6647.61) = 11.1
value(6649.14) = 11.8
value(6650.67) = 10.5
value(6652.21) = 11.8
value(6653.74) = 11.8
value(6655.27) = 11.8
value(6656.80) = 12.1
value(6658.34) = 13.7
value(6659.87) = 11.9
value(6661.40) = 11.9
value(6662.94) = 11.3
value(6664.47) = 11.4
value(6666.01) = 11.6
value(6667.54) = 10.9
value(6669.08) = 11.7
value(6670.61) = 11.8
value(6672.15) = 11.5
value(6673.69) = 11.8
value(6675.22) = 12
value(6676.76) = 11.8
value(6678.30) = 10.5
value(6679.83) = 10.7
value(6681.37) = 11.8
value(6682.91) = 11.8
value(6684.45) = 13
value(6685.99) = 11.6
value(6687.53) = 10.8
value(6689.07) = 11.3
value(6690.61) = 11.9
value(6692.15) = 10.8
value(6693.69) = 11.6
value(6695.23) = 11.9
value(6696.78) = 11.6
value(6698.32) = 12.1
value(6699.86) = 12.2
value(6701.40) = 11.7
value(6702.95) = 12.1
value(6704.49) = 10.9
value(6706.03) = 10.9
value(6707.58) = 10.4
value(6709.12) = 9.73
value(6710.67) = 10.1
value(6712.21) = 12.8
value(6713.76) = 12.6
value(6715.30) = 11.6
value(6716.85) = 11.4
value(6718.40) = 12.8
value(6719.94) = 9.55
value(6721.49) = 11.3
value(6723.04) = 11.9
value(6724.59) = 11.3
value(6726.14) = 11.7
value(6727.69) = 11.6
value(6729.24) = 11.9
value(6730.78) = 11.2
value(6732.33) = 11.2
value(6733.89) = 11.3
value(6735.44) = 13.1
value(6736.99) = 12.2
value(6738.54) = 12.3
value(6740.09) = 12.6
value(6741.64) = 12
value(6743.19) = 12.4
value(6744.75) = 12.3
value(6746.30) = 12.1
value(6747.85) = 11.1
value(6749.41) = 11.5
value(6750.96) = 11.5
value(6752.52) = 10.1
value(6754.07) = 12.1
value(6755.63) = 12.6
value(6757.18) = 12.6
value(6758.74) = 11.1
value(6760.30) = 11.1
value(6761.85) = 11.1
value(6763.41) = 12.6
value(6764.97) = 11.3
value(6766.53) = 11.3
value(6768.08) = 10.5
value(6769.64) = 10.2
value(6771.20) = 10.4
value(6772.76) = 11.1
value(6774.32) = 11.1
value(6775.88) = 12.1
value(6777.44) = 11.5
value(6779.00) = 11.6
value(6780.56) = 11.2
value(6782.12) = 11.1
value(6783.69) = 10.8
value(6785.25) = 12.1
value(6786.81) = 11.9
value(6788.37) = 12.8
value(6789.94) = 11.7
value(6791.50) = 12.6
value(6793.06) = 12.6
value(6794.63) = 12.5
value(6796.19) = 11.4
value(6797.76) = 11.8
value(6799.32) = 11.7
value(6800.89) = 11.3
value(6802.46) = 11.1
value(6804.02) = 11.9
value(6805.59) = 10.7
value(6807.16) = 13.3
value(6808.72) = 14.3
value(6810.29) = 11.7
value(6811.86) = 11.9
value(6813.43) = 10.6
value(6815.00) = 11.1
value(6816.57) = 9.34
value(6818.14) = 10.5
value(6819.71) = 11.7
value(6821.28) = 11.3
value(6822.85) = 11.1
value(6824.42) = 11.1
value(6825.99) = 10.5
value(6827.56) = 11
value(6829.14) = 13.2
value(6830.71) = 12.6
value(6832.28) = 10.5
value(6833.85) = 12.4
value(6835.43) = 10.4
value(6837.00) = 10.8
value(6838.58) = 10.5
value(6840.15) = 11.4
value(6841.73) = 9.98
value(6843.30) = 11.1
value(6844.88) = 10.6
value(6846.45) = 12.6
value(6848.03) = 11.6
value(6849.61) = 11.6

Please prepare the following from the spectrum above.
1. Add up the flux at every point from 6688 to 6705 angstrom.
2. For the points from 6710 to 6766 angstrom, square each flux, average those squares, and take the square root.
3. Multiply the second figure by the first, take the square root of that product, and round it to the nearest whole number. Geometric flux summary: 39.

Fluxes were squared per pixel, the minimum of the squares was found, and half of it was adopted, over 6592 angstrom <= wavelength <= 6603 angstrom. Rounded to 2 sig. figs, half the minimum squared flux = 65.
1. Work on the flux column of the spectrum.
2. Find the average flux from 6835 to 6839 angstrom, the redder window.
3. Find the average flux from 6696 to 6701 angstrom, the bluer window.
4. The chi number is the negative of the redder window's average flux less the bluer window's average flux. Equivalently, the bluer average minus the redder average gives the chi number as 1.4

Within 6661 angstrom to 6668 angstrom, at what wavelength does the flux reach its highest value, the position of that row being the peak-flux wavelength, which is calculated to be 6661.40 angstrom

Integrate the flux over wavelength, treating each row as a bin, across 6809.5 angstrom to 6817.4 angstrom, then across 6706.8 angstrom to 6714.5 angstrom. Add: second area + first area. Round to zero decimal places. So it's 172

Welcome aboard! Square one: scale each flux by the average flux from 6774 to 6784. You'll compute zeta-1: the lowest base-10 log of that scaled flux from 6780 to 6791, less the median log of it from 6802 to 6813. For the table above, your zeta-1 -0.042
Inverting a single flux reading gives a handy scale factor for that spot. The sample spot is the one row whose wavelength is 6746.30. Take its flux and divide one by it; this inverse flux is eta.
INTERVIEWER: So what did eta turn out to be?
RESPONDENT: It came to 0.083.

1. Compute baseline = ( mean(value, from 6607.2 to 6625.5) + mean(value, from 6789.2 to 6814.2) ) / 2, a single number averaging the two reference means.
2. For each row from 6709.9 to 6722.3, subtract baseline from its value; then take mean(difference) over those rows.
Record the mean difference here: -0.5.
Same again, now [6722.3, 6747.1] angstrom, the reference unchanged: -0.1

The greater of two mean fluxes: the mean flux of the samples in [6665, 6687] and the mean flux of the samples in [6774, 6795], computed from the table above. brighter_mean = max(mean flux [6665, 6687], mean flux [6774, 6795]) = 11.83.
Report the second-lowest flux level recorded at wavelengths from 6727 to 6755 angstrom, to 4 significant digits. 11.10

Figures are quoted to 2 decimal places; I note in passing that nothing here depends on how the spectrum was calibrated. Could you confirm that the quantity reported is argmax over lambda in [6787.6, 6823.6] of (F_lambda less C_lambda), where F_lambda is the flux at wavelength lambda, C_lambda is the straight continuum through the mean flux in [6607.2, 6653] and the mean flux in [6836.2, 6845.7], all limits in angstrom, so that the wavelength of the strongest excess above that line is 6808.72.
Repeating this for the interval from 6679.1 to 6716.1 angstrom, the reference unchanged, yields 6684.45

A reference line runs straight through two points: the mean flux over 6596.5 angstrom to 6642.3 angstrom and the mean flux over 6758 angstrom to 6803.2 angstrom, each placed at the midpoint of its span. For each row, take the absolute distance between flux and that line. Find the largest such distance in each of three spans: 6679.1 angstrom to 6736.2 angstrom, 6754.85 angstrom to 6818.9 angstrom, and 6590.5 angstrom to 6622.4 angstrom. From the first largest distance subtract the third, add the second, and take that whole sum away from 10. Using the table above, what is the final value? 6.7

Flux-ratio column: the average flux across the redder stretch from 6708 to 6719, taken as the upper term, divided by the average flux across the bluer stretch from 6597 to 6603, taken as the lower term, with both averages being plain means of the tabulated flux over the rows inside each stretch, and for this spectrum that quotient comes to 0.94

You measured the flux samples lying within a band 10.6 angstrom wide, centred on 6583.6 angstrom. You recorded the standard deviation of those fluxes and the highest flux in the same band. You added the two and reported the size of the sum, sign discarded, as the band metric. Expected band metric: 13.7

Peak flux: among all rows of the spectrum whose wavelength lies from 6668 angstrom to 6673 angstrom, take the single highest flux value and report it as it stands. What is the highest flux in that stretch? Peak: 11.8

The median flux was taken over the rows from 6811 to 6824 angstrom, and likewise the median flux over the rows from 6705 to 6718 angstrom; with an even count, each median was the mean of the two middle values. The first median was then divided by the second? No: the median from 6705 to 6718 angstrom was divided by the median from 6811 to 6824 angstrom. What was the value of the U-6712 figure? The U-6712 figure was 1.005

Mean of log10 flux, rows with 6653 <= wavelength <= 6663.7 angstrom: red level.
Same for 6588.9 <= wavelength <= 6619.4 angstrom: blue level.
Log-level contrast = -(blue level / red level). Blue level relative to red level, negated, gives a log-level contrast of -0.99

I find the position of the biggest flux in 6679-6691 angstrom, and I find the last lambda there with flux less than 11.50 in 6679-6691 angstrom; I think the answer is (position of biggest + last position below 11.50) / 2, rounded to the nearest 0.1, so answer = 6686.8 angstrom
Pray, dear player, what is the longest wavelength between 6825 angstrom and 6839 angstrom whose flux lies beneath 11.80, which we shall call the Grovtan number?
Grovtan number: 6838.58 angstrom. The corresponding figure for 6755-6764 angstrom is 6761.85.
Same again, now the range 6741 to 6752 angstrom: 6750.96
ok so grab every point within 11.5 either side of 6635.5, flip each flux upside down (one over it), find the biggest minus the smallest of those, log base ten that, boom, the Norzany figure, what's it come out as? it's -1.78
